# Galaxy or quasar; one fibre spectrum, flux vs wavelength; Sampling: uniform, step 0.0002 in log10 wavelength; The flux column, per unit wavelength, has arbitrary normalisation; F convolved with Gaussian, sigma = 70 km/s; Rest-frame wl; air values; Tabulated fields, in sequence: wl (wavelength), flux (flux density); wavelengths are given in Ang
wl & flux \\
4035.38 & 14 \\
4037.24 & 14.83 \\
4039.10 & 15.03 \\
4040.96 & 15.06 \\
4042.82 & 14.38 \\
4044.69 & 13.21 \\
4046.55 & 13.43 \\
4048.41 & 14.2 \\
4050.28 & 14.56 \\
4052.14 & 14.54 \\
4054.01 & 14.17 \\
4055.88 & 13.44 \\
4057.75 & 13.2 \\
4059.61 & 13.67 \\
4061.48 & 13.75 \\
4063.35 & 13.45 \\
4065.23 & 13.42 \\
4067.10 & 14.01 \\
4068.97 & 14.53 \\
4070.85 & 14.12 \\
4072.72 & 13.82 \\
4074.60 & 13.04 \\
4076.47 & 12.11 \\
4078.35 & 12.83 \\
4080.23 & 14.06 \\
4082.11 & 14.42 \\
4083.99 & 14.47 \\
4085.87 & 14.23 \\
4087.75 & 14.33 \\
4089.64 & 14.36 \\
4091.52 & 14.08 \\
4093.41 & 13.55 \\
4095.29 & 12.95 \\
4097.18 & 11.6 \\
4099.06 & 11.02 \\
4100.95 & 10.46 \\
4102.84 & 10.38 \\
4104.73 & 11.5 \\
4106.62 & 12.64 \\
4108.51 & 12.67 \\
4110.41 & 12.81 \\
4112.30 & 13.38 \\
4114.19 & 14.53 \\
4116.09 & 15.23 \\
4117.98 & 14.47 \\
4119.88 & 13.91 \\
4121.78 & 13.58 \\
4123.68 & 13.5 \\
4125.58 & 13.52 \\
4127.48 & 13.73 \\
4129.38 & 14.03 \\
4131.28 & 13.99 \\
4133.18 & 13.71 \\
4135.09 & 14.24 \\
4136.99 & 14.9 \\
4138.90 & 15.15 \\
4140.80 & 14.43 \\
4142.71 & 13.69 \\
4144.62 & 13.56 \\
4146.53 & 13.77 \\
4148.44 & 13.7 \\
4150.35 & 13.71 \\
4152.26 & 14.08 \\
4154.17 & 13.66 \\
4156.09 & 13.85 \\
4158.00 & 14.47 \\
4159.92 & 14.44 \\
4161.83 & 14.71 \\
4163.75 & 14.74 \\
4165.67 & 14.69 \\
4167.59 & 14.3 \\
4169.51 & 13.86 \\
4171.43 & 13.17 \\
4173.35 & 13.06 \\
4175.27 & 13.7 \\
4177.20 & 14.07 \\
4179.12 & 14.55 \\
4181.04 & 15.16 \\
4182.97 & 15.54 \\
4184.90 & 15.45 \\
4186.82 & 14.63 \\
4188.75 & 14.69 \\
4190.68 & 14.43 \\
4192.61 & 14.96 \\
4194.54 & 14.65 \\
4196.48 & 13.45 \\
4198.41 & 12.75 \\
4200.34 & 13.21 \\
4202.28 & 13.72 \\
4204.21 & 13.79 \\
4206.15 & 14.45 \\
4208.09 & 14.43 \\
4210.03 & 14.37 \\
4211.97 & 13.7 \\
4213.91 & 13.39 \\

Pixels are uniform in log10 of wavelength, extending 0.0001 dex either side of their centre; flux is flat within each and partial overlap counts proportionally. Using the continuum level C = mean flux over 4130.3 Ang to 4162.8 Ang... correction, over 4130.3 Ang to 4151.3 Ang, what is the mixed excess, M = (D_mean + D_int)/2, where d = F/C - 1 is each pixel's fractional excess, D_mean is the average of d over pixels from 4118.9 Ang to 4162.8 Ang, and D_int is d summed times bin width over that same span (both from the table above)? -0.10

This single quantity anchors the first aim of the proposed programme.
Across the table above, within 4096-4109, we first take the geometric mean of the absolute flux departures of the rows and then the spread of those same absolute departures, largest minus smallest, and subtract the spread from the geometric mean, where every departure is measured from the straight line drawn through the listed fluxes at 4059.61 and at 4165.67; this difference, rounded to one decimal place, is 0.2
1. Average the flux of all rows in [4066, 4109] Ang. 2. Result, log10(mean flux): 1.12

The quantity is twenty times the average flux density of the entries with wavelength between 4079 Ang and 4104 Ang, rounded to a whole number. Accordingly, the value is 261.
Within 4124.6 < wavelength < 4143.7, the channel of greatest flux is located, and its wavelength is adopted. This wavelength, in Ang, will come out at 4138.90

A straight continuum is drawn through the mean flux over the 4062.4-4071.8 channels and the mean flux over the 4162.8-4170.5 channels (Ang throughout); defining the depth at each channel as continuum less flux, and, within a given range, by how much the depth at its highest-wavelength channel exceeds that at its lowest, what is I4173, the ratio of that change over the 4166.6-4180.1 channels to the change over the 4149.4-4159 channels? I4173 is 0.27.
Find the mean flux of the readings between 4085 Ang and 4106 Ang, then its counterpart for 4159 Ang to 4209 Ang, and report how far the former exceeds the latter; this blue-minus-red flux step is -1.7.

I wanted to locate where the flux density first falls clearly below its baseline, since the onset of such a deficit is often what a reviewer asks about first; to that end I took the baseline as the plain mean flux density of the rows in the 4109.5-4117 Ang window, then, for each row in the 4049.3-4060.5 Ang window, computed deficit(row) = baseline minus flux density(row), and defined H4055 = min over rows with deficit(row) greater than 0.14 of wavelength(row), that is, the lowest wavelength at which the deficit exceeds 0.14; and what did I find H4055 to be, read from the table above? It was 4055.88 Ang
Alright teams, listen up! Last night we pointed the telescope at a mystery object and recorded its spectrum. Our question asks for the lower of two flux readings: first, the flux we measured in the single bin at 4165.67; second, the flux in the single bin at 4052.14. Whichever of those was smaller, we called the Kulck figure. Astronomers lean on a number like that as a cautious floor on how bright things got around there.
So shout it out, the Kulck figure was 14.5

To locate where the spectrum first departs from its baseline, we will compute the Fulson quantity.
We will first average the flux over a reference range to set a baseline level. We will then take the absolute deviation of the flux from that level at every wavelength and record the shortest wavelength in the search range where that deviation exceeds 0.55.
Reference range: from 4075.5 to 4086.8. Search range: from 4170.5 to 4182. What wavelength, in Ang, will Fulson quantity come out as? 4173.35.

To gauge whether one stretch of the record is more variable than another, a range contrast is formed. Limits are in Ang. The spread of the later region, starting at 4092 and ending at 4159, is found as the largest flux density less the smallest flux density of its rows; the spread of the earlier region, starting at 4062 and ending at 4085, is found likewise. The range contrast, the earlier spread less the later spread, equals -2.4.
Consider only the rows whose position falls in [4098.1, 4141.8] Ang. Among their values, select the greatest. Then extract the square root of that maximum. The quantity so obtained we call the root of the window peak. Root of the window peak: 3.90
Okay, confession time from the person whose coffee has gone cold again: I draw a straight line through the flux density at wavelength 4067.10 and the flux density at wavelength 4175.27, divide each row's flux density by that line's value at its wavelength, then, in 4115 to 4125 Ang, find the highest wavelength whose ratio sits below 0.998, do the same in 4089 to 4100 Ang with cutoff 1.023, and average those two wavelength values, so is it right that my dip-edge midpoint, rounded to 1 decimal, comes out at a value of 4111.4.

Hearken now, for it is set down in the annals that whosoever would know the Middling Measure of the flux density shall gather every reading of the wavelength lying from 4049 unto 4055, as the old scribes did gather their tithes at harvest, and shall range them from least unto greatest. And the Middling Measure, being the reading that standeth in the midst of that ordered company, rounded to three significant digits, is 14.5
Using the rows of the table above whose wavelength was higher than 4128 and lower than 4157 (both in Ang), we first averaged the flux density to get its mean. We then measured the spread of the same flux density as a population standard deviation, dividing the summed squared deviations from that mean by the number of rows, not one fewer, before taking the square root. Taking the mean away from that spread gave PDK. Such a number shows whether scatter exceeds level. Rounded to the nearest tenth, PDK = -13.6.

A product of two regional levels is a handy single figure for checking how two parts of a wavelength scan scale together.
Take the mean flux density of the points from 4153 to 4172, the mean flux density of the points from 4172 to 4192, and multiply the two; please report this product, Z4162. 206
